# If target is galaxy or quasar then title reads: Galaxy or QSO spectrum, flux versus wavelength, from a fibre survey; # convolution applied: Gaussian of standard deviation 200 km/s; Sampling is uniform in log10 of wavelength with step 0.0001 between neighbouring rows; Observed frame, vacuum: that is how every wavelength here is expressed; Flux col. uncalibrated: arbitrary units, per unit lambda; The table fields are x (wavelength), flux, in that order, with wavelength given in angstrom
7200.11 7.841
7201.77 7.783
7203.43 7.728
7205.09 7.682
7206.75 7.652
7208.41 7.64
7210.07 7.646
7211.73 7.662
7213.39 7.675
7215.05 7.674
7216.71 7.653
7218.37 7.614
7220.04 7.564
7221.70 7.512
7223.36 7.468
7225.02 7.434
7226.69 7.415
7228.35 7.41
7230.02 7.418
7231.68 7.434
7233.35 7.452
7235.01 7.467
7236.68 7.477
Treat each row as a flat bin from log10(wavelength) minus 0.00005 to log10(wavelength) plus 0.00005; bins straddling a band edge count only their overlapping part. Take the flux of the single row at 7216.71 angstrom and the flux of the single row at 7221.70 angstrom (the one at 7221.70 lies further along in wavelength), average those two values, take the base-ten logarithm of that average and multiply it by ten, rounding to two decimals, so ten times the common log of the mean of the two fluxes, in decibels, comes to 8.80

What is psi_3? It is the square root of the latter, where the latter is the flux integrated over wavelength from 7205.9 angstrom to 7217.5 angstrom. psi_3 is 9.4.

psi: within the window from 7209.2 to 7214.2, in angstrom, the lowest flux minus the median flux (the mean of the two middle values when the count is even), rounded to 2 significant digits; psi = -0.016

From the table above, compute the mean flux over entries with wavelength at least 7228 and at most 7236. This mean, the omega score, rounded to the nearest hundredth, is 7.44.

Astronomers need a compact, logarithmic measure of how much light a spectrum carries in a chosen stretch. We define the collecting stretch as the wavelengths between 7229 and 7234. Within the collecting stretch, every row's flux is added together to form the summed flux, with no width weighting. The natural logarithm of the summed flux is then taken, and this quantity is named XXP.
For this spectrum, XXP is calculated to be 3.1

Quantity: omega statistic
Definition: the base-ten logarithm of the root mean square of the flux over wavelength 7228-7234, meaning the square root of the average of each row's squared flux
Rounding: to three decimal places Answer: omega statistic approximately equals 0.871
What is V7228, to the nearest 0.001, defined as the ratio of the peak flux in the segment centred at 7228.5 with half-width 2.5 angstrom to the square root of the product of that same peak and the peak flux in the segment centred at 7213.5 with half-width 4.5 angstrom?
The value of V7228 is 0.983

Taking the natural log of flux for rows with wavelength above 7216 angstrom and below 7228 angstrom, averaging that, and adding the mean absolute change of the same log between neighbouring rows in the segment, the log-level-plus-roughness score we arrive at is 2.023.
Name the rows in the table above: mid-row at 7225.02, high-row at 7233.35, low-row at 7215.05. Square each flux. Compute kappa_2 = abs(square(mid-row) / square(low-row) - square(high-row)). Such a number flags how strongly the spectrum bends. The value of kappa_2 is 54.6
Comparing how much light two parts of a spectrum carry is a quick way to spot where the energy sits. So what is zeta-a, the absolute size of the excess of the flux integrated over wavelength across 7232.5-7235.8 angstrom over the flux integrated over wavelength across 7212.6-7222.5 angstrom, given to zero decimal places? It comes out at 51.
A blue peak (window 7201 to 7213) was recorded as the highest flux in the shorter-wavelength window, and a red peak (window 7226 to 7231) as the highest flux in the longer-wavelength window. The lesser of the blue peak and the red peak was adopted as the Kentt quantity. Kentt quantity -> 7.42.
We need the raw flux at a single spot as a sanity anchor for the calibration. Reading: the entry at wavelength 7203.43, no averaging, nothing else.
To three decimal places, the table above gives 7.728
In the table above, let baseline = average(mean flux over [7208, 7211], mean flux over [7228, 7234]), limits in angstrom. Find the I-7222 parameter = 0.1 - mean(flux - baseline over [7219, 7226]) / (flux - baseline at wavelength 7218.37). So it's 0.6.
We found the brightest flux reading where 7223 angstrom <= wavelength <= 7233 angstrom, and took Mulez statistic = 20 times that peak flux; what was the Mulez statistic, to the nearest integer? 149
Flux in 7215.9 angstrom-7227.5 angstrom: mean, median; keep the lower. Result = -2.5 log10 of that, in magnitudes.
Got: -2.189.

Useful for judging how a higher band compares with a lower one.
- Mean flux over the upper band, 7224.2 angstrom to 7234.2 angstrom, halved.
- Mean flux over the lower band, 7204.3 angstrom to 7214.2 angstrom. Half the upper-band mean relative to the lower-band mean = 0.485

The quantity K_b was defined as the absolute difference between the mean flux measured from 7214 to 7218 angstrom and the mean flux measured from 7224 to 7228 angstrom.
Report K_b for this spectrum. 0.24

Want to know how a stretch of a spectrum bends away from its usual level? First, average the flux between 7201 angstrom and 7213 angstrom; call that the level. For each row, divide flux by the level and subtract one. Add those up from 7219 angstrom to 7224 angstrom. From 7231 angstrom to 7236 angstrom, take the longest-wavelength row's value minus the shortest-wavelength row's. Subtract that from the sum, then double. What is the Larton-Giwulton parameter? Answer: -0.14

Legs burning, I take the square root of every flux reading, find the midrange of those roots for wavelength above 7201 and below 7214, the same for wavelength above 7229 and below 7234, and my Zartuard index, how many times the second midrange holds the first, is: 0.982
